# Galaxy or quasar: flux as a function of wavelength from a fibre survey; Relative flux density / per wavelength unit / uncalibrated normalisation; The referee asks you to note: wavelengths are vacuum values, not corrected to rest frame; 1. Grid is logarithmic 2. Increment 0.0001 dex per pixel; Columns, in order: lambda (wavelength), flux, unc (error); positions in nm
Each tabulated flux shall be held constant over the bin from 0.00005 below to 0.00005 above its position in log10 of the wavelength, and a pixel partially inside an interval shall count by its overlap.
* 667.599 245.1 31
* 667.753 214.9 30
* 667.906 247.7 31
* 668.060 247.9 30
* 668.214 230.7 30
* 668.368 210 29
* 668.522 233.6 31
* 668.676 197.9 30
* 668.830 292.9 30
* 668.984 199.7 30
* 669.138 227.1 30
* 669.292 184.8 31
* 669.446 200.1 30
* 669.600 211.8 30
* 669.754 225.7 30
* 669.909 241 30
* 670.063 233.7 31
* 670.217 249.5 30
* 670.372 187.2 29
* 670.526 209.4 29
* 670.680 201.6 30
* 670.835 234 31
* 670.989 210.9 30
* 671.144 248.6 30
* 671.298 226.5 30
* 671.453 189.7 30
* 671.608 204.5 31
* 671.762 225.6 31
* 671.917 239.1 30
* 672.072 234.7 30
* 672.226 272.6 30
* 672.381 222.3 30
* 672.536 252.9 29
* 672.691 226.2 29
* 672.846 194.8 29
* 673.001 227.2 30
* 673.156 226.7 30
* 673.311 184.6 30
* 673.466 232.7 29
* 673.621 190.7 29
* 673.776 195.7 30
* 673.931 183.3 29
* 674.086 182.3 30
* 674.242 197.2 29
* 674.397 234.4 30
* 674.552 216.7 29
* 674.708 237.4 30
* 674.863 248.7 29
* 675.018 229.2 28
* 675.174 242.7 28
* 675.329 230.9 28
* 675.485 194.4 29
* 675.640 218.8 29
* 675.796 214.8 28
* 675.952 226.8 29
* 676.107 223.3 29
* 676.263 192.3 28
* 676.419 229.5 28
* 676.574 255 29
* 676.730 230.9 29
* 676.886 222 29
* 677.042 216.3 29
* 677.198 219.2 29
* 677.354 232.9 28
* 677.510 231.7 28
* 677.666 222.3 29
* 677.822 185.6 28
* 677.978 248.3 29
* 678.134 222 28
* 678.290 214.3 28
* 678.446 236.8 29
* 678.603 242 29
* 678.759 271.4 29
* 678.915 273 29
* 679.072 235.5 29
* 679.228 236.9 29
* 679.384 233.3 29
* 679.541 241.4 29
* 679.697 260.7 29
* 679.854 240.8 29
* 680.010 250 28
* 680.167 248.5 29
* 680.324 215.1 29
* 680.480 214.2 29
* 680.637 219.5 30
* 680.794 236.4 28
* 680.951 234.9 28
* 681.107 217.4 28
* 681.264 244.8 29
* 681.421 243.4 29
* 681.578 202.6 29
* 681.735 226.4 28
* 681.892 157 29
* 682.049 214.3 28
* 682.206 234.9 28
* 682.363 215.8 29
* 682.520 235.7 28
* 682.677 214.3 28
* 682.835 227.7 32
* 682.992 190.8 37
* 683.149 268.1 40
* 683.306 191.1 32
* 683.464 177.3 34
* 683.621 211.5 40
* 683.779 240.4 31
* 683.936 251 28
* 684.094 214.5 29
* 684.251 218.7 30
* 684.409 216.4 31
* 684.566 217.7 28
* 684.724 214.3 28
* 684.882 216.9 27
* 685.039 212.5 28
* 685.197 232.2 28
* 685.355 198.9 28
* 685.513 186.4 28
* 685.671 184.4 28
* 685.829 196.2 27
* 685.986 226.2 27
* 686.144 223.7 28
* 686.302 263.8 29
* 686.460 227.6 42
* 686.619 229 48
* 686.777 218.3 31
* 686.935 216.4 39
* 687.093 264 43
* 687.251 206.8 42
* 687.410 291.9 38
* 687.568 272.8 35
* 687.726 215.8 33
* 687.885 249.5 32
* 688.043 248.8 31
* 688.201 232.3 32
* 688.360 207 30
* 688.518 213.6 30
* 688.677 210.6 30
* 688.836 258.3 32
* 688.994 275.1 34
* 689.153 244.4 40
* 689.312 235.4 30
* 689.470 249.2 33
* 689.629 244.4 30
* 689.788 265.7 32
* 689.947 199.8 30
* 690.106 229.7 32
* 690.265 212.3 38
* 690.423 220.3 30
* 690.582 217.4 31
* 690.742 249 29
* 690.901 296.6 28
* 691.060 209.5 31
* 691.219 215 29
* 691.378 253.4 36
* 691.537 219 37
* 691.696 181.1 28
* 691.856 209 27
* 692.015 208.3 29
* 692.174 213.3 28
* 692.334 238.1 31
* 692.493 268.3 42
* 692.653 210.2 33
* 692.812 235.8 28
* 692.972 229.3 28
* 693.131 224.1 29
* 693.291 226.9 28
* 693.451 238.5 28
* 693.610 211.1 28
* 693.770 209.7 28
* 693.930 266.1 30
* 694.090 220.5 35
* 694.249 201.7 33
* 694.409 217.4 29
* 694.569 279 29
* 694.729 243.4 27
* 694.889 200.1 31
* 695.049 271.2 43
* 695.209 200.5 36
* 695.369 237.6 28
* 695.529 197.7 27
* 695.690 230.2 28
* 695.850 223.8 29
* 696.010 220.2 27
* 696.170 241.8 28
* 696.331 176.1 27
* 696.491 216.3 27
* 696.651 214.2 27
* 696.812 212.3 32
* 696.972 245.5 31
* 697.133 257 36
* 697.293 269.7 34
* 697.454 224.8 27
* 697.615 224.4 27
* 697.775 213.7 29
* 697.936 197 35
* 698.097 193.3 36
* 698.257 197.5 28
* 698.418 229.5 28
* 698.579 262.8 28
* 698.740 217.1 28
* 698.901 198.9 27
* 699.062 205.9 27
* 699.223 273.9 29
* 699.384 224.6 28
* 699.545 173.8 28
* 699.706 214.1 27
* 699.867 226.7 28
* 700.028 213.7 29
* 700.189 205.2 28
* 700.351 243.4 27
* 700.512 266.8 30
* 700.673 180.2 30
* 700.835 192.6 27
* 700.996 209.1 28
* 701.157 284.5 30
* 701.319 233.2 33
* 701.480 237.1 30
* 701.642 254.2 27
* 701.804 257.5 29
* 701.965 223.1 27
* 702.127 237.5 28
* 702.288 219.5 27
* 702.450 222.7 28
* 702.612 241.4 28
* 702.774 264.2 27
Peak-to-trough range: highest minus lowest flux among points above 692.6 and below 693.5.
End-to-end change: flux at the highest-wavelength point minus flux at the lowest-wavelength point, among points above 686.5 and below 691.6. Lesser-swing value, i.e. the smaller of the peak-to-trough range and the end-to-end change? -10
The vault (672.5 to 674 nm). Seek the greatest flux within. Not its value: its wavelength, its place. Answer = 672.536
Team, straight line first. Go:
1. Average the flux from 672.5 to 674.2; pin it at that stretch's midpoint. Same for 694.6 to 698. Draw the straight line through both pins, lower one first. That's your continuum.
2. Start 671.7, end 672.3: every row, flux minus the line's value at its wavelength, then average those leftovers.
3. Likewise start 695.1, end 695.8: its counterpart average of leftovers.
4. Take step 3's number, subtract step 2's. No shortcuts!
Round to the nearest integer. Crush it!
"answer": -43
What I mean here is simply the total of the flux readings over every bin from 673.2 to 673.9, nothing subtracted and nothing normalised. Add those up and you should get 804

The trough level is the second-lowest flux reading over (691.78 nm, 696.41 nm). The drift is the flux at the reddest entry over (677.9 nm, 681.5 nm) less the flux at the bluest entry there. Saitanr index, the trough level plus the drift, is 193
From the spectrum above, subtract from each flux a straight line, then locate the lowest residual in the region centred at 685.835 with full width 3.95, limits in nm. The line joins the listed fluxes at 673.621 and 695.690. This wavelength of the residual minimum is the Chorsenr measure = 685.671 nm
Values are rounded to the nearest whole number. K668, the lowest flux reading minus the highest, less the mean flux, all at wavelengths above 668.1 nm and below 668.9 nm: -328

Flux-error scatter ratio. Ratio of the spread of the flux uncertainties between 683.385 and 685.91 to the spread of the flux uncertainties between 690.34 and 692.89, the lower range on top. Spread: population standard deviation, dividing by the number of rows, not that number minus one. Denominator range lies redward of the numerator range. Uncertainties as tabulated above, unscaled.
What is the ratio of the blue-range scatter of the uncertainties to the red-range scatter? 0.81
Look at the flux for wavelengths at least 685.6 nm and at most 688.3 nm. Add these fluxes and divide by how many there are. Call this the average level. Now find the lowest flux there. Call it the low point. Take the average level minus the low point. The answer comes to 49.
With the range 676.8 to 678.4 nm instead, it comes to 36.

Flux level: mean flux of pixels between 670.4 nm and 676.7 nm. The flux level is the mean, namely 220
